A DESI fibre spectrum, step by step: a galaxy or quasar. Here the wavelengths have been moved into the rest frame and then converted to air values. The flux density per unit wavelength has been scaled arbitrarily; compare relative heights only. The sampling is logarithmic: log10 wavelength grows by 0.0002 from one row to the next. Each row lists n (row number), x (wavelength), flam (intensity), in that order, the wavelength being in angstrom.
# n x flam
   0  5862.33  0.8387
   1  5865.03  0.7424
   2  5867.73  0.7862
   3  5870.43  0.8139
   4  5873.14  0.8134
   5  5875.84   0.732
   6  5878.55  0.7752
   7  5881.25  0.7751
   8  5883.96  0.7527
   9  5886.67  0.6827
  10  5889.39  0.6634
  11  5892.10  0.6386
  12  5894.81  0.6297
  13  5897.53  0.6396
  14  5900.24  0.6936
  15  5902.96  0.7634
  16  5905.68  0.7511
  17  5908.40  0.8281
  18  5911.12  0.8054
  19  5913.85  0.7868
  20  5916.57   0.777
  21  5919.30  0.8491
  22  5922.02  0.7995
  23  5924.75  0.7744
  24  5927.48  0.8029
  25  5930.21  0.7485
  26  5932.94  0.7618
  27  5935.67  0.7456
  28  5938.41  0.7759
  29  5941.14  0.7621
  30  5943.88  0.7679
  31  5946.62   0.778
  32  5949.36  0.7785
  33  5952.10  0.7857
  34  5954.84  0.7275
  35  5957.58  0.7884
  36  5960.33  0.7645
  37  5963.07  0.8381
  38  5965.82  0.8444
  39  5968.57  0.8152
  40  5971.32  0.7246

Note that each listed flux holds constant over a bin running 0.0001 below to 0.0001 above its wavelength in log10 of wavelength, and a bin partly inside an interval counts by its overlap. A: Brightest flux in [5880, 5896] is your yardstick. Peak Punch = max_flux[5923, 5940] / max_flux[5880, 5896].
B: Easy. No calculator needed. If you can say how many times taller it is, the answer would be 1.04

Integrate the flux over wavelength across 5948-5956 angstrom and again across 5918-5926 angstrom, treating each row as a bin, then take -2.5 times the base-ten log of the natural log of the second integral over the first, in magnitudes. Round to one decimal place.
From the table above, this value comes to 3.2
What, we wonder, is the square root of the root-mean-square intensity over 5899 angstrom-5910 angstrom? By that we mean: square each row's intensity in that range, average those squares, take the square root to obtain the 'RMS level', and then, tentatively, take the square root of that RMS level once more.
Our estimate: 0.872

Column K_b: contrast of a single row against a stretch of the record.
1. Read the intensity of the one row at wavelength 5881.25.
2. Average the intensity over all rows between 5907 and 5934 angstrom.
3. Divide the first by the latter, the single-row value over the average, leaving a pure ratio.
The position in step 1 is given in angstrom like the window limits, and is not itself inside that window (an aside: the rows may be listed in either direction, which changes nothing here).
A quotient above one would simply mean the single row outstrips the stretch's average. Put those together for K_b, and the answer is 0.98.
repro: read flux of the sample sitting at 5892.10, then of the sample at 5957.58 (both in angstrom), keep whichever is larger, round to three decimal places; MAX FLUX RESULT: 0.788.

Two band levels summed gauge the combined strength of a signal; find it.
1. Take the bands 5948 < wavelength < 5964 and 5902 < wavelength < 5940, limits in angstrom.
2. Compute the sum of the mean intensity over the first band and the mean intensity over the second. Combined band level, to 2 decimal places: 1.56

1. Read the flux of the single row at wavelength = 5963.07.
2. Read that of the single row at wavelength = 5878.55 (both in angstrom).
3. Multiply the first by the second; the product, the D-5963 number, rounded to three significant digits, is 0.650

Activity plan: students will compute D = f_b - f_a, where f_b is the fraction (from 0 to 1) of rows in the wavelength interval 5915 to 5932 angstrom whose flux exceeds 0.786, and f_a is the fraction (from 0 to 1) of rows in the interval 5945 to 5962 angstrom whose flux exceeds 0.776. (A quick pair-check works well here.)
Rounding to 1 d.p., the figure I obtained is -0.2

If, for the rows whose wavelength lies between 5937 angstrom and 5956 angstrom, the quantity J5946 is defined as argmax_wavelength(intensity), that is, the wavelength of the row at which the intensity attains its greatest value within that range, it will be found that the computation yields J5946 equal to 5952.10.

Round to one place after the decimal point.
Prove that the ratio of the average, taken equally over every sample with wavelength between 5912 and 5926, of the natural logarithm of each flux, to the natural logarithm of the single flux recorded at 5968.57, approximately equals 1.1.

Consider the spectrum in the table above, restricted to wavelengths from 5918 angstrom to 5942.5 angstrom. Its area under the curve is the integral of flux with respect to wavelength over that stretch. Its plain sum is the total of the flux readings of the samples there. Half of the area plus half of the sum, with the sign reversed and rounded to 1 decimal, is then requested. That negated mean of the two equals -13.1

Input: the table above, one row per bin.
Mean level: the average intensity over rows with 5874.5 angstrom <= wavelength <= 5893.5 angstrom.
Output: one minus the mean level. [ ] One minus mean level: 0.28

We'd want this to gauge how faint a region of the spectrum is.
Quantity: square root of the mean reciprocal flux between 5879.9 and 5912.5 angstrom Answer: 1.18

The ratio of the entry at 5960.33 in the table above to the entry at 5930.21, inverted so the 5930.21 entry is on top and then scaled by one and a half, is 1.47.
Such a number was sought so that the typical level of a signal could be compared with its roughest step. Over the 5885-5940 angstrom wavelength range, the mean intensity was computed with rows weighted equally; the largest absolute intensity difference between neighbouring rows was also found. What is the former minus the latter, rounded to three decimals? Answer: 0.669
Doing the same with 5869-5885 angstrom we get 0.696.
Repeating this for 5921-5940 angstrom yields 0.718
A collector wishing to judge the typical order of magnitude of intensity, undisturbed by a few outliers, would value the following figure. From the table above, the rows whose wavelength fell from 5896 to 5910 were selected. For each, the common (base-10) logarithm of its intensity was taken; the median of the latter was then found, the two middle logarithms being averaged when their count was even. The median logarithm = -0.124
